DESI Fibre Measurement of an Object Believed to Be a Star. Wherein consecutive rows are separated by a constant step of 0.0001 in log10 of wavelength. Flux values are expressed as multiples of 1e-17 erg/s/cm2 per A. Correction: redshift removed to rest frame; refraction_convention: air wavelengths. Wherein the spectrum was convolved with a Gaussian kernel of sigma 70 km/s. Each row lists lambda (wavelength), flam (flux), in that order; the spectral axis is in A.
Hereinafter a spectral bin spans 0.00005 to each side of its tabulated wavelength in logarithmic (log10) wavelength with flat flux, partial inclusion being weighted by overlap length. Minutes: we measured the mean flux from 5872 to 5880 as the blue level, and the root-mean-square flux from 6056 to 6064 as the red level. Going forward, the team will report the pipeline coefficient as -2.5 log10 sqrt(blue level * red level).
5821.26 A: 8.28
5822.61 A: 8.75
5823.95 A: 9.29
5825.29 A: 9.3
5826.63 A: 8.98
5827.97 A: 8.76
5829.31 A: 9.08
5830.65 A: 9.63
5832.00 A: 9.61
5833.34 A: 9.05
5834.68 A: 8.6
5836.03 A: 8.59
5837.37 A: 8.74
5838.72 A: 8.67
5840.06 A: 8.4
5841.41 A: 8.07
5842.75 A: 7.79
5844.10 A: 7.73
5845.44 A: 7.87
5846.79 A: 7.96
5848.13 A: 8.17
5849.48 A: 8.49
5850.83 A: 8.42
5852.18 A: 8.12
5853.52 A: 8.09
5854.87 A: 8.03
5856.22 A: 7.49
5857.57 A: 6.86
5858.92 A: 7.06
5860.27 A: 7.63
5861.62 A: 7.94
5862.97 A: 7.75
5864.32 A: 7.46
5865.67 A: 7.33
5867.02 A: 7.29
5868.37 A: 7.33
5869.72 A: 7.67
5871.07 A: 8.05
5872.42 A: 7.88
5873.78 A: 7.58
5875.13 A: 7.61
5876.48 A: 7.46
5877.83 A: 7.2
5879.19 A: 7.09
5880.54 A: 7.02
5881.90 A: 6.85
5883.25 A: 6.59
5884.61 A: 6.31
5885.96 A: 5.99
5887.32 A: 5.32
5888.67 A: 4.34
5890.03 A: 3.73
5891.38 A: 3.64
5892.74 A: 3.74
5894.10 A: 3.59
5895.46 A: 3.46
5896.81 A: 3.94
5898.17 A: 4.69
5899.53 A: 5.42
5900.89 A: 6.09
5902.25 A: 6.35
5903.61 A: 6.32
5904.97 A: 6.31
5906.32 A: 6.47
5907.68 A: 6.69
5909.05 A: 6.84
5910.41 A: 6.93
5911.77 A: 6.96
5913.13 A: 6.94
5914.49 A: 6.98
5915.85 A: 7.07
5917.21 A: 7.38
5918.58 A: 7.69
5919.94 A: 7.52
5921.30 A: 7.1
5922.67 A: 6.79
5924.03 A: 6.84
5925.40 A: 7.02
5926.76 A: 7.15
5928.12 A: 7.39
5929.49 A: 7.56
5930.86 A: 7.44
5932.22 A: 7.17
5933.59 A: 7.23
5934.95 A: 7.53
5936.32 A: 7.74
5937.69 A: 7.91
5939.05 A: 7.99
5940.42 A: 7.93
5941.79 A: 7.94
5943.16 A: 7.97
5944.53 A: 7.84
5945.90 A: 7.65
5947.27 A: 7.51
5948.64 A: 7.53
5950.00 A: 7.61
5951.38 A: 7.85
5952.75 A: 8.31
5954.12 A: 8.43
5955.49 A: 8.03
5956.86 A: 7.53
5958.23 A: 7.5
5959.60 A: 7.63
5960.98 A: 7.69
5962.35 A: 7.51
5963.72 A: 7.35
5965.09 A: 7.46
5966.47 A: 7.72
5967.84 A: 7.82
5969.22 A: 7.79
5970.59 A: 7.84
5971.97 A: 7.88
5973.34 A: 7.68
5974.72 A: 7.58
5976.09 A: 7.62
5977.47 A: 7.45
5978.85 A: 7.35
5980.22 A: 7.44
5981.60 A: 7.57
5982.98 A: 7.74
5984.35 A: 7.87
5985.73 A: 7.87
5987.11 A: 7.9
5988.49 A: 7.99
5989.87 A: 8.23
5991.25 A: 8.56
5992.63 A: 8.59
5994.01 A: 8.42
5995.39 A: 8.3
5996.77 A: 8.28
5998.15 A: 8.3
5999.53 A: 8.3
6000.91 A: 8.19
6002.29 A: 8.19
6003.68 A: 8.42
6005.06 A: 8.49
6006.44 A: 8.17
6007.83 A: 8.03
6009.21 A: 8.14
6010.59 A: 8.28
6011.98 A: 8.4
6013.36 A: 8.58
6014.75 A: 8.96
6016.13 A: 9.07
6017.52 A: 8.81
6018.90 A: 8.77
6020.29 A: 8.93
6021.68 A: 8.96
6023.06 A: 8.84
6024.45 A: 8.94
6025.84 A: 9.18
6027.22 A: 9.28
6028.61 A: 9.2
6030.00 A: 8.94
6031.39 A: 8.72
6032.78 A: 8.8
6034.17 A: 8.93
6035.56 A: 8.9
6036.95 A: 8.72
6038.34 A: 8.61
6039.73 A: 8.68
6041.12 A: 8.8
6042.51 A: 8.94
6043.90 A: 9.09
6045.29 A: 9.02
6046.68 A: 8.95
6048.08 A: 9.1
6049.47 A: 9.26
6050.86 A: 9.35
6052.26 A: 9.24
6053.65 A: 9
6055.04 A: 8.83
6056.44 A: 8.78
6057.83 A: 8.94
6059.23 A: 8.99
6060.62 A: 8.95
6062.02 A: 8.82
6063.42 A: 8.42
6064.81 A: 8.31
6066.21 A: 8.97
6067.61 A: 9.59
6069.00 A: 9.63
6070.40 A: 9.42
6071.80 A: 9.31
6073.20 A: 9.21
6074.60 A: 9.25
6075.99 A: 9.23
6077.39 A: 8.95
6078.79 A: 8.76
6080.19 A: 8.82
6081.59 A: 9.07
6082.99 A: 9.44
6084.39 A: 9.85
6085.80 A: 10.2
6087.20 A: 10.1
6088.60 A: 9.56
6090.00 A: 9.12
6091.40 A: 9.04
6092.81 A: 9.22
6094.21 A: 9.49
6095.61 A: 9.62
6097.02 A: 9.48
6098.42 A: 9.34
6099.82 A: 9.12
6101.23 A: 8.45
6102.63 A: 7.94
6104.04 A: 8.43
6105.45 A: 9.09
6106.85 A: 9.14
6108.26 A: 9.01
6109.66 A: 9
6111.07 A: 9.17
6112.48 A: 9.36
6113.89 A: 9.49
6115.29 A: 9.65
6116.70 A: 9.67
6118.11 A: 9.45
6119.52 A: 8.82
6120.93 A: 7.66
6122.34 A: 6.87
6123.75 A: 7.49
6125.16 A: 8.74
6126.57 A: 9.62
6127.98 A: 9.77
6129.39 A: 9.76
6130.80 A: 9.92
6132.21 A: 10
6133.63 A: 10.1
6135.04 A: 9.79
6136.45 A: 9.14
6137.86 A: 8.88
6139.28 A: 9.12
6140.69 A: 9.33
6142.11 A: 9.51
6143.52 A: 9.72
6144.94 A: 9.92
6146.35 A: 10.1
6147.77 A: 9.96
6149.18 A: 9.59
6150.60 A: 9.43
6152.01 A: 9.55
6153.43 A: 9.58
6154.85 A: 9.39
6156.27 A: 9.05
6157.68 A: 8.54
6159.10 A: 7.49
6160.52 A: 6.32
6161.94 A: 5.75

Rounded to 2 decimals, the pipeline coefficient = -2.27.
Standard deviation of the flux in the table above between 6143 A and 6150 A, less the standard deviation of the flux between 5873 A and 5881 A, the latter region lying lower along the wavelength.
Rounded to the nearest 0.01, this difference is -0.05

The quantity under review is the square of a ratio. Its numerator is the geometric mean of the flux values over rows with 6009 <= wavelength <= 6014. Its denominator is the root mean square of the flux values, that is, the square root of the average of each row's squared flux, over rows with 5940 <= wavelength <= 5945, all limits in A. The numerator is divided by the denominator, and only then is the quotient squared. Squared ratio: 1.11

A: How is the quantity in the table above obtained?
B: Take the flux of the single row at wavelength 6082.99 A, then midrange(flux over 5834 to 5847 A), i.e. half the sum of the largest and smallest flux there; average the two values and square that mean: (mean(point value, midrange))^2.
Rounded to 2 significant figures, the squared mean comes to 78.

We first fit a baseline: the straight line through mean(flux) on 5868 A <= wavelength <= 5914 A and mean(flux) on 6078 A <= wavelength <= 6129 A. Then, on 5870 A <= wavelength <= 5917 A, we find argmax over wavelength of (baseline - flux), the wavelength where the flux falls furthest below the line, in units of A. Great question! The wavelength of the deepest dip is 5895.46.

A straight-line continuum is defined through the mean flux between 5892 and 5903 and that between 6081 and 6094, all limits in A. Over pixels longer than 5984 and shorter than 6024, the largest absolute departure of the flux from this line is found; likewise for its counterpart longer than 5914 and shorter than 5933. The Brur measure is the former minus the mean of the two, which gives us -0.49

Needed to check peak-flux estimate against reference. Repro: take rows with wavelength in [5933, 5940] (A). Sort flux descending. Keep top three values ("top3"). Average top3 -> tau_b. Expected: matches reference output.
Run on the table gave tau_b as 7.9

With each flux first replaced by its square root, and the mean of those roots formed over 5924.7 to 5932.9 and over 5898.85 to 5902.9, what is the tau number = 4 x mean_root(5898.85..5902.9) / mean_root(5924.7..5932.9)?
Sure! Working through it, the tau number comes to 3.61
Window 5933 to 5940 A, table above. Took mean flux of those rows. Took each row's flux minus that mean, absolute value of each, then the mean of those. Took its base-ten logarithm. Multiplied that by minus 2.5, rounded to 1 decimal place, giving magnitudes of 1.5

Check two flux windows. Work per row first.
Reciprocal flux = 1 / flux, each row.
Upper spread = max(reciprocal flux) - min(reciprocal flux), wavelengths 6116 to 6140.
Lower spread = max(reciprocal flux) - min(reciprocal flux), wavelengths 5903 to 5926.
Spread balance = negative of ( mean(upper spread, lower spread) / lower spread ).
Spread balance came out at -1.32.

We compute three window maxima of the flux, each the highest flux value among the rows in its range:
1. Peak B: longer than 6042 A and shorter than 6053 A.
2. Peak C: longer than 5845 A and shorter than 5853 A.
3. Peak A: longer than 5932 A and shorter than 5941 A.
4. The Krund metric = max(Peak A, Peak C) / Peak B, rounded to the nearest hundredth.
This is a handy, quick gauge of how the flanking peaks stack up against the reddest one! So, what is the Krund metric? 0.91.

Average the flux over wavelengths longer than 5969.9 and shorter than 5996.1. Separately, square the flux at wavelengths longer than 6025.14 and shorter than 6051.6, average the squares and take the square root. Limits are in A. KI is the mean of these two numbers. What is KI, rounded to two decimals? 8.43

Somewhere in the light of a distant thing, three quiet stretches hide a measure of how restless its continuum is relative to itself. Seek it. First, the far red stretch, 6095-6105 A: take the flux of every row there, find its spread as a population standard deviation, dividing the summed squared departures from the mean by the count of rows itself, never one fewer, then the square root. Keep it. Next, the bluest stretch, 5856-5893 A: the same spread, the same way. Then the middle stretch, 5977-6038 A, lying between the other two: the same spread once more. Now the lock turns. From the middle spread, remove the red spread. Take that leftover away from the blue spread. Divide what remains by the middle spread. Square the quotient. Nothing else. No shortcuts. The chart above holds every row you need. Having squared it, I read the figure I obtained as 7.9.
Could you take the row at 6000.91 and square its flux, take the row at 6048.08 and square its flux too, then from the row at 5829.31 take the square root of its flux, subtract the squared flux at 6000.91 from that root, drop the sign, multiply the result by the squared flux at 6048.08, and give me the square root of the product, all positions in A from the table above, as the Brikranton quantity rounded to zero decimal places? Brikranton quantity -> 73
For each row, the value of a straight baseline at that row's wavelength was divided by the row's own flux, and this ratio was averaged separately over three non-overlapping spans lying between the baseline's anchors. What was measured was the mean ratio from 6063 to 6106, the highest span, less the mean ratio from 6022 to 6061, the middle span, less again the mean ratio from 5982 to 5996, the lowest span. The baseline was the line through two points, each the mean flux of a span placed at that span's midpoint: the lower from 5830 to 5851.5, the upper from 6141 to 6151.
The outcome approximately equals -1.12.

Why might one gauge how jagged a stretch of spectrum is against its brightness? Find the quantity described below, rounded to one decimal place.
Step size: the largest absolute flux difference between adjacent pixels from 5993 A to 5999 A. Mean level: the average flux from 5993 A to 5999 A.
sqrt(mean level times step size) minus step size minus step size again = 0.8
